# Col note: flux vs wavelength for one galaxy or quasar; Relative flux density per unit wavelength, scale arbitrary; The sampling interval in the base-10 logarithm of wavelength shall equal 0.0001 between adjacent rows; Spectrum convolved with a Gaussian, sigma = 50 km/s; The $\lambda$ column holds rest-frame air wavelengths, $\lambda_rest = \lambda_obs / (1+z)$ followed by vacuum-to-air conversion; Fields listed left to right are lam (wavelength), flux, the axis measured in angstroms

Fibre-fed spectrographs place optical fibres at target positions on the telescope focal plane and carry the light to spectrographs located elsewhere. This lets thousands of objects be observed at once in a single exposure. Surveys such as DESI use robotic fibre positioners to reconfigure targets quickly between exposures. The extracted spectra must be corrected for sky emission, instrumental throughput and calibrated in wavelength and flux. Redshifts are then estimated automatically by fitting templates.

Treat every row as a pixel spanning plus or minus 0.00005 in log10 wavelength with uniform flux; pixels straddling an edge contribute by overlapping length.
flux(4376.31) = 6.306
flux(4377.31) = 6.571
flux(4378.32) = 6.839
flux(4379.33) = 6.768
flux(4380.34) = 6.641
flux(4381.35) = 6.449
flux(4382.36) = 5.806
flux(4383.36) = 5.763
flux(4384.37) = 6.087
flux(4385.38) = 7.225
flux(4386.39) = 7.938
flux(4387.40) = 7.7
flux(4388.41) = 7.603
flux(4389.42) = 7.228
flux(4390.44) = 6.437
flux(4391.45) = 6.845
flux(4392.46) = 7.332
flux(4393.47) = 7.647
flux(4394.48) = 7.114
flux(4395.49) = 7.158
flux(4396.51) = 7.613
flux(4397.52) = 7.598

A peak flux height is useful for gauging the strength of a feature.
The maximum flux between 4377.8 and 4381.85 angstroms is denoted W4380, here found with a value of 6.839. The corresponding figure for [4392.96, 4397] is 7.647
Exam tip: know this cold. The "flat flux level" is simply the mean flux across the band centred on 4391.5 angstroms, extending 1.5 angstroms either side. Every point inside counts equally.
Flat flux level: 6.9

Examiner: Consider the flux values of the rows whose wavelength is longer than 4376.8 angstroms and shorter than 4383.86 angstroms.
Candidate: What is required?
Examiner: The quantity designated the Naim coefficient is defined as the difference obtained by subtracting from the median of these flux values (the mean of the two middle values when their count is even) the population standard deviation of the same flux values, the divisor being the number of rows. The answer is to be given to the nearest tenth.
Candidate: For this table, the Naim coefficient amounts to 6.2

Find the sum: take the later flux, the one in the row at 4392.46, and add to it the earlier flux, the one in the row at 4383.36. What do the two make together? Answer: 13.1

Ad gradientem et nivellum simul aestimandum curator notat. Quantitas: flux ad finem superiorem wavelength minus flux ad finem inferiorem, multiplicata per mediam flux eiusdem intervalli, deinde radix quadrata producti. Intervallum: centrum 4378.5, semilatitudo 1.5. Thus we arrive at 1.2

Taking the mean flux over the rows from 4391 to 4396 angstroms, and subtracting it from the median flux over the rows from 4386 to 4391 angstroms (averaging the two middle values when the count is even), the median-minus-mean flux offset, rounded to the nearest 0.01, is 0.38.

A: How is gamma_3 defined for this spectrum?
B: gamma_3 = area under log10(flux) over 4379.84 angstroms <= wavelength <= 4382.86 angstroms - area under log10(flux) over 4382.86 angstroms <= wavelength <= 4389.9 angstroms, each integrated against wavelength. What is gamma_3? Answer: -3.6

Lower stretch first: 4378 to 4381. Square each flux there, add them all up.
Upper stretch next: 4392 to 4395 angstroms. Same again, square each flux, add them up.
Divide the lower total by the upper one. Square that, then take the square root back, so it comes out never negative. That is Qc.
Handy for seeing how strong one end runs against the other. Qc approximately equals 0.84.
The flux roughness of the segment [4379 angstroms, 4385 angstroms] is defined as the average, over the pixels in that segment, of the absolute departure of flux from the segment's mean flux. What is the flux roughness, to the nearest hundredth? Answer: 0.37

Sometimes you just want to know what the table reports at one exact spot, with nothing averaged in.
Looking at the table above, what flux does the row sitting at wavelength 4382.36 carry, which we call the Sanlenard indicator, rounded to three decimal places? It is 5.806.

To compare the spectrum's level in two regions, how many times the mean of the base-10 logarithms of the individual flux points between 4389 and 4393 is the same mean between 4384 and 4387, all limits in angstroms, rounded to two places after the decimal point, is 0.99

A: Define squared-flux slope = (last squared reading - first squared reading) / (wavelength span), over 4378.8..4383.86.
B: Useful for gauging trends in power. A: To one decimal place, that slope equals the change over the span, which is -3.1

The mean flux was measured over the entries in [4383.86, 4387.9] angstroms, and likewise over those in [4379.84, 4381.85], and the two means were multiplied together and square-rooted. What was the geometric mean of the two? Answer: 6.88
